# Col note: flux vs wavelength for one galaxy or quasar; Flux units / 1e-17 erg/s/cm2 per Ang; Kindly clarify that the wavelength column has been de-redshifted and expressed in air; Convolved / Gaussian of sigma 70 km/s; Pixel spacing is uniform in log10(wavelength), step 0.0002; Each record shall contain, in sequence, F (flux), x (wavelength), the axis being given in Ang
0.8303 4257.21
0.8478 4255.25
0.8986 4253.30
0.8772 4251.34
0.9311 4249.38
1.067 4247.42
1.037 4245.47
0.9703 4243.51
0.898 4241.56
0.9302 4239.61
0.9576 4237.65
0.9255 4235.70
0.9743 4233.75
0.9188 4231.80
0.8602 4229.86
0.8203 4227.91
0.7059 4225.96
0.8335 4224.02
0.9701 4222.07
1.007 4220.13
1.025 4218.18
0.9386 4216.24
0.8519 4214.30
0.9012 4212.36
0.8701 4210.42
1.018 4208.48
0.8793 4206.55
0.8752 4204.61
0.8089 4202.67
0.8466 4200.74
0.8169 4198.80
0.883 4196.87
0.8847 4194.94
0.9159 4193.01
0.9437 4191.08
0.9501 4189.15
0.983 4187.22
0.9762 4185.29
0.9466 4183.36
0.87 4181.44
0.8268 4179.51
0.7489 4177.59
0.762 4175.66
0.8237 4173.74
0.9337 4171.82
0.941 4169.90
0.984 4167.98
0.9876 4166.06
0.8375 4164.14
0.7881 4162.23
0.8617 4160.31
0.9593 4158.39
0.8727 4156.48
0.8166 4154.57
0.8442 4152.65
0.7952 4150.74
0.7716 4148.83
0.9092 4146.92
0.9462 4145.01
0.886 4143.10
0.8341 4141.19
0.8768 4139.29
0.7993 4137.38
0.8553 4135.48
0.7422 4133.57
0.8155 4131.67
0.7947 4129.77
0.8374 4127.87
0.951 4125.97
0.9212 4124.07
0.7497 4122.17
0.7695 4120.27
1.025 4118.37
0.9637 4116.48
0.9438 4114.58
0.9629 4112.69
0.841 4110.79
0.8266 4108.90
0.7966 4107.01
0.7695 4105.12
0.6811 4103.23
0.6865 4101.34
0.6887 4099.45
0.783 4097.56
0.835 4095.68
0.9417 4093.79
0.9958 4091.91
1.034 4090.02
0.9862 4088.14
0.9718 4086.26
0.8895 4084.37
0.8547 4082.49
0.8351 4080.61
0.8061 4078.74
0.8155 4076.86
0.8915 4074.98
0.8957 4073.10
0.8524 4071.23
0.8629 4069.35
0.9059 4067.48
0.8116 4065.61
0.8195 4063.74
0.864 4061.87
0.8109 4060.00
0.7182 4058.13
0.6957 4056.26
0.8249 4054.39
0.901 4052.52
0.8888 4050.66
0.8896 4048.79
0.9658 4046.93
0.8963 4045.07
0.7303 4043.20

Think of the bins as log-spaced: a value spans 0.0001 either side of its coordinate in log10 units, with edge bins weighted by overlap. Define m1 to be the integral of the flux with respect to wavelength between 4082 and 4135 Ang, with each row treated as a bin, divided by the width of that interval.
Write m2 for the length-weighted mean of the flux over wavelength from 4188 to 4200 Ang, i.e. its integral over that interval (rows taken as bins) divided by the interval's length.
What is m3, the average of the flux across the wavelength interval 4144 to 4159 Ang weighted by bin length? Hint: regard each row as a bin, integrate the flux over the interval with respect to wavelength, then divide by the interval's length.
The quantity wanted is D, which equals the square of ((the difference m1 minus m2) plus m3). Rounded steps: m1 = 0.859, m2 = 0.899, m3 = 0.86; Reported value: 0.68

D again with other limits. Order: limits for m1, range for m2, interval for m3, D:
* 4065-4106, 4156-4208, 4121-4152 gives 0.66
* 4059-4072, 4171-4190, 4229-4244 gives 0.80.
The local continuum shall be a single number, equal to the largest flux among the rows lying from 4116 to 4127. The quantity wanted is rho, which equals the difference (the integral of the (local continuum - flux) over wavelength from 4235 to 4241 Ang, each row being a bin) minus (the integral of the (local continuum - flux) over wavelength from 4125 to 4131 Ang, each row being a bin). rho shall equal -0.5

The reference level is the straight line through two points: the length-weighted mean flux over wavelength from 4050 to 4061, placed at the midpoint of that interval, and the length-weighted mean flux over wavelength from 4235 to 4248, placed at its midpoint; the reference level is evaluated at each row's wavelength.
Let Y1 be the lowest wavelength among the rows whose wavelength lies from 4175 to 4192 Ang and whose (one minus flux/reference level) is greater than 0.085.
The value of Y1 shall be 4175.66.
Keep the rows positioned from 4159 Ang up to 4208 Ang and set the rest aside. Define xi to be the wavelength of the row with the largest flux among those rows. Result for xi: 4166.06 Ang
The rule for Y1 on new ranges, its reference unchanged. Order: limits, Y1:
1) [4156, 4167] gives 4162.23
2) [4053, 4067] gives 4056.26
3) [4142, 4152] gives 4148.83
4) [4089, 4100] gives 4099.45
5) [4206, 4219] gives 4214.30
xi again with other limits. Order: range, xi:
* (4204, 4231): 4218.18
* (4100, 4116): 4112.69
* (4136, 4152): 4145.01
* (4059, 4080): 4067.48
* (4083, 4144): 4090.02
